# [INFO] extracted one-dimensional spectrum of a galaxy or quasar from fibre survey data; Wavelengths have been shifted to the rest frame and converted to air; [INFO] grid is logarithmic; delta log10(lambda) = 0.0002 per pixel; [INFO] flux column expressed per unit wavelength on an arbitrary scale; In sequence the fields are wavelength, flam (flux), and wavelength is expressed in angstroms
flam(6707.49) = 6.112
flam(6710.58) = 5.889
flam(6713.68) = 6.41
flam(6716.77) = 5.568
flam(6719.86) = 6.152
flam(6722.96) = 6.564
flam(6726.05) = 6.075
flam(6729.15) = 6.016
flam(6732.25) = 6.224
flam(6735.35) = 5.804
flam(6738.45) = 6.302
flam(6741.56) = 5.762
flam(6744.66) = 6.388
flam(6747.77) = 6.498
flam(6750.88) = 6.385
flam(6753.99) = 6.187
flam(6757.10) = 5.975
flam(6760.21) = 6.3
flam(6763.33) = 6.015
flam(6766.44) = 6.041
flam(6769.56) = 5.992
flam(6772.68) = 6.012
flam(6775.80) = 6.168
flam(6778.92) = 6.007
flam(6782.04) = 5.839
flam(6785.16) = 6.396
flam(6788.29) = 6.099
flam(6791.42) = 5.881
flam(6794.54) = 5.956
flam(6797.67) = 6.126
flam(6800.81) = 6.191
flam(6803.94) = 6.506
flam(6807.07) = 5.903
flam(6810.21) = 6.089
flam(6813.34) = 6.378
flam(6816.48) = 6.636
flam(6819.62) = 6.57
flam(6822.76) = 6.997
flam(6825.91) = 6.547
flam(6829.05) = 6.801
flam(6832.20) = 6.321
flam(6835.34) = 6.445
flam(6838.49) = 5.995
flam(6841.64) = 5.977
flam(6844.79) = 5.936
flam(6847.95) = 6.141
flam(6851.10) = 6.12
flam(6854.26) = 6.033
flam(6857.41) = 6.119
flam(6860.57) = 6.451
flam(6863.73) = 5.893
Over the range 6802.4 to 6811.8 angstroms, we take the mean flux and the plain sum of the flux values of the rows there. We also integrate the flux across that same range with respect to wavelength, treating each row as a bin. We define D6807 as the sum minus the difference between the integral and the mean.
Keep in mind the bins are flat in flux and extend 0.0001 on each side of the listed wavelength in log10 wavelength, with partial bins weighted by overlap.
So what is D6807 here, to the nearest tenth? -33.3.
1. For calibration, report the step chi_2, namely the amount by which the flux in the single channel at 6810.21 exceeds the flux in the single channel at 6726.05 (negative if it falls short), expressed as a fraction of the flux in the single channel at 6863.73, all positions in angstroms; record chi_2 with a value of 0.002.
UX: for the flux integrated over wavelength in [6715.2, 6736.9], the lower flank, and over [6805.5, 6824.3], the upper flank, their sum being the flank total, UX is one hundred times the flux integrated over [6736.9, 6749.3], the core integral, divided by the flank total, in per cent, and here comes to 31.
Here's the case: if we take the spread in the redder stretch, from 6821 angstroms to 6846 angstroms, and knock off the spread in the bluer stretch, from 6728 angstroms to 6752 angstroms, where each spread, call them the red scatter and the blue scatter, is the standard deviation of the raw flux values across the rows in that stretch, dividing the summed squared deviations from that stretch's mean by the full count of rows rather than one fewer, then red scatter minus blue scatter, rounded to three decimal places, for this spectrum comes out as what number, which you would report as 0.110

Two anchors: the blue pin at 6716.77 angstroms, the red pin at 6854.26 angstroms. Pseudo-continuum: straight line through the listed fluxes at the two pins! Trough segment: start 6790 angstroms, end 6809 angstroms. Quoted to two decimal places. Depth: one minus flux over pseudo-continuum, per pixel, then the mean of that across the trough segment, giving -0.04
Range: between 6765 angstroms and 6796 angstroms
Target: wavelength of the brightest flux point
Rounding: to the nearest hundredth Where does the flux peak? 6785.16 angstroms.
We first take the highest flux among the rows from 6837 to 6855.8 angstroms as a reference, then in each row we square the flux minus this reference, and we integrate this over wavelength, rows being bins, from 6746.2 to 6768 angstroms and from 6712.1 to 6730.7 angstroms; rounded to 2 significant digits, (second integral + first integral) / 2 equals 1.3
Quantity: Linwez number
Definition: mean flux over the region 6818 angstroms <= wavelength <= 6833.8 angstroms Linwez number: 6.647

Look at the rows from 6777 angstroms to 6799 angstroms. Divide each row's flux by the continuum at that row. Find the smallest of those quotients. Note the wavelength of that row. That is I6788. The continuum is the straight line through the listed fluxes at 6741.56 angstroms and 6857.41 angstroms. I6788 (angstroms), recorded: 6782.04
